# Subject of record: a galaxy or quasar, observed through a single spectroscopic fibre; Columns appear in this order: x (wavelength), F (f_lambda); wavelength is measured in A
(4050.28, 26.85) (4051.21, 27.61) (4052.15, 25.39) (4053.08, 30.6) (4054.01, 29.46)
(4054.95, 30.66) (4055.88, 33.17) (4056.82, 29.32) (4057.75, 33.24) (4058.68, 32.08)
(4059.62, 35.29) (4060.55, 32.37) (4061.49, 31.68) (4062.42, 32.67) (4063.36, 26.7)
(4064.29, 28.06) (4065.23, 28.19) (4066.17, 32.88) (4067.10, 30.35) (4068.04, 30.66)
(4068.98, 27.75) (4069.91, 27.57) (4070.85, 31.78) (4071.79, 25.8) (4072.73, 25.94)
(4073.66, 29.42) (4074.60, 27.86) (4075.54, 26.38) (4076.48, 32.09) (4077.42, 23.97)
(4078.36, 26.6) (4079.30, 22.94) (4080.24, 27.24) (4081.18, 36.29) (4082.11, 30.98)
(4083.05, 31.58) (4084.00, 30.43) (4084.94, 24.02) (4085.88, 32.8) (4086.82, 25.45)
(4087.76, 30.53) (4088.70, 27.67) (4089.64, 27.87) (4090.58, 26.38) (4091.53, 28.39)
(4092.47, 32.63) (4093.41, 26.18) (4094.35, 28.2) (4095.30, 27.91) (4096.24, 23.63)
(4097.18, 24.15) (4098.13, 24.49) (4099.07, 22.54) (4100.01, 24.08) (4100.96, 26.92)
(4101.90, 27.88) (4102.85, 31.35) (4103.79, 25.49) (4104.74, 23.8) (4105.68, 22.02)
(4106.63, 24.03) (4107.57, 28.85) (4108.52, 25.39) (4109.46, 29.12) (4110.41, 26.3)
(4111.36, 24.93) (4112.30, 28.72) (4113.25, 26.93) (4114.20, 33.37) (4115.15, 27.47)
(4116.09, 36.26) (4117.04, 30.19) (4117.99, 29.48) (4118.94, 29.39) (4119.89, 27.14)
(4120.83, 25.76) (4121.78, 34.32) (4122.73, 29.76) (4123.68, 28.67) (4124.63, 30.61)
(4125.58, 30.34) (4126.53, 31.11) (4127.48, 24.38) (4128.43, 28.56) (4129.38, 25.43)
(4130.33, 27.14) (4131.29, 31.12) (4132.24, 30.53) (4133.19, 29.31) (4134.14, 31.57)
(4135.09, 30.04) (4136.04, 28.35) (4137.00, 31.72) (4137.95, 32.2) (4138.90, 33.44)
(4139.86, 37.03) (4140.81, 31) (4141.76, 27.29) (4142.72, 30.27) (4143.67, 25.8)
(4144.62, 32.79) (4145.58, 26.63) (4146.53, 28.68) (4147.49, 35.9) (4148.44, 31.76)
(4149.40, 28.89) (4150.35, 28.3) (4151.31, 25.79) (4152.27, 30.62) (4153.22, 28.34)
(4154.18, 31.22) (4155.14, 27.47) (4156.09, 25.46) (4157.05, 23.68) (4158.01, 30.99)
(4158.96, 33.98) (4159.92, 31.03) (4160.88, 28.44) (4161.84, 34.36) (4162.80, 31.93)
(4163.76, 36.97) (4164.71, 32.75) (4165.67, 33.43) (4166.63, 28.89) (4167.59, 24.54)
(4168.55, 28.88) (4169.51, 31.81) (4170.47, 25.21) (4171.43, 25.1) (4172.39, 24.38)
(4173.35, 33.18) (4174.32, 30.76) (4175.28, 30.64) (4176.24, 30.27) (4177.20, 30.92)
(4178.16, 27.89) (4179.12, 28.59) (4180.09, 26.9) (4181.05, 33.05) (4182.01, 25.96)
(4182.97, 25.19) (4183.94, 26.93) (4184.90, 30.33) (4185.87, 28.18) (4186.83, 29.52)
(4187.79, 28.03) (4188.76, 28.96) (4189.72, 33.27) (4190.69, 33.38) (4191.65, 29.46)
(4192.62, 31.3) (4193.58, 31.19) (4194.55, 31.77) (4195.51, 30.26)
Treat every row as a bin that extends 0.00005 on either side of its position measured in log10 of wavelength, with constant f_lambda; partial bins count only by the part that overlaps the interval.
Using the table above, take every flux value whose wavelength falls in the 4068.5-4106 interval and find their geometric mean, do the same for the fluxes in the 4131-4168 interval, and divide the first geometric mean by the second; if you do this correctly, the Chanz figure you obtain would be 0.91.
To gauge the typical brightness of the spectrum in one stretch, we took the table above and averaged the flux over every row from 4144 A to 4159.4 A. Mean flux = 29.4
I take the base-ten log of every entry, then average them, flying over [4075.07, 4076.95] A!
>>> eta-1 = 1.46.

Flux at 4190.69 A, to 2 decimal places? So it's 33.38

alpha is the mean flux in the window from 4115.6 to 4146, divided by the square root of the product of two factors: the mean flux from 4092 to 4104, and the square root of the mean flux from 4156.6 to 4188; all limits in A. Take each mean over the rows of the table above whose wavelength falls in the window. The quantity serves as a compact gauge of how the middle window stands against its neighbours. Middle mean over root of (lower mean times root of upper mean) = 2.49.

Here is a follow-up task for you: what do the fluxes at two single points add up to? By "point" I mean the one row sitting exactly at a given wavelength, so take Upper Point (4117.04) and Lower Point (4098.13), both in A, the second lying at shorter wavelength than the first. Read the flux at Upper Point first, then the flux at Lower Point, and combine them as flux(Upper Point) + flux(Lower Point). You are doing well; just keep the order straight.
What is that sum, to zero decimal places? 55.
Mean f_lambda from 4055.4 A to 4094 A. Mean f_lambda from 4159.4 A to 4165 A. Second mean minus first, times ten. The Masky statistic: 32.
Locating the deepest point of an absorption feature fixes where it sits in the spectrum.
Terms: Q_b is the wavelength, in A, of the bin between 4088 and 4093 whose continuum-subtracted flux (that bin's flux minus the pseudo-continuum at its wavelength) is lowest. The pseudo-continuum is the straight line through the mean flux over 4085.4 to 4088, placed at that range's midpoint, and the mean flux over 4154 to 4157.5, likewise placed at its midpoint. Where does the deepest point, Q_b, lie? 4090.58 A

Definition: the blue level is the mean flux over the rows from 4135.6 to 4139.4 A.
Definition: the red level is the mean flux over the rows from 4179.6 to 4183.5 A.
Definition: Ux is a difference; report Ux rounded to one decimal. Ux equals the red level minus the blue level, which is -3.7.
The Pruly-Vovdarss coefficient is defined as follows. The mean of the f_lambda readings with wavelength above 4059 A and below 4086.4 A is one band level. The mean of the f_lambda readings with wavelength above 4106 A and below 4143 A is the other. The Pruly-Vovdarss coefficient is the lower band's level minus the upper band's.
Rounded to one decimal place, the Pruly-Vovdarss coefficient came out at -0.1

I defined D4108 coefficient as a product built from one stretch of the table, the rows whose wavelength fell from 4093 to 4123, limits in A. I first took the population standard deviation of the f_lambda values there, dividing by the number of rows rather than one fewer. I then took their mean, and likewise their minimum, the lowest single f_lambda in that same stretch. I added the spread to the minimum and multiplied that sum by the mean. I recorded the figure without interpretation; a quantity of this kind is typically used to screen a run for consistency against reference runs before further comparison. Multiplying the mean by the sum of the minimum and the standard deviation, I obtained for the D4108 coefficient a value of 693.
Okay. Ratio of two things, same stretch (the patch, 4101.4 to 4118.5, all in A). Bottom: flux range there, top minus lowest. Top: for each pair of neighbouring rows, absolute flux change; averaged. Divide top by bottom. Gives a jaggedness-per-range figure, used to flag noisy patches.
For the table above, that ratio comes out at 0.266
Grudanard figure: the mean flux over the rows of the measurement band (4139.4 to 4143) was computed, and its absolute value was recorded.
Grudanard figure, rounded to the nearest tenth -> 31.4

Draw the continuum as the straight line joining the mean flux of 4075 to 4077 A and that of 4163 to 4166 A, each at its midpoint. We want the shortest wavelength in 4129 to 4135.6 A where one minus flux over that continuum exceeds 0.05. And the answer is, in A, 4129.38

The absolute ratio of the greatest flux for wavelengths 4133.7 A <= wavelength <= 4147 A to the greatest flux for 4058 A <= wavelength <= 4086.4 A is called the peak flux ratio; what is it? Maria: 1.02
